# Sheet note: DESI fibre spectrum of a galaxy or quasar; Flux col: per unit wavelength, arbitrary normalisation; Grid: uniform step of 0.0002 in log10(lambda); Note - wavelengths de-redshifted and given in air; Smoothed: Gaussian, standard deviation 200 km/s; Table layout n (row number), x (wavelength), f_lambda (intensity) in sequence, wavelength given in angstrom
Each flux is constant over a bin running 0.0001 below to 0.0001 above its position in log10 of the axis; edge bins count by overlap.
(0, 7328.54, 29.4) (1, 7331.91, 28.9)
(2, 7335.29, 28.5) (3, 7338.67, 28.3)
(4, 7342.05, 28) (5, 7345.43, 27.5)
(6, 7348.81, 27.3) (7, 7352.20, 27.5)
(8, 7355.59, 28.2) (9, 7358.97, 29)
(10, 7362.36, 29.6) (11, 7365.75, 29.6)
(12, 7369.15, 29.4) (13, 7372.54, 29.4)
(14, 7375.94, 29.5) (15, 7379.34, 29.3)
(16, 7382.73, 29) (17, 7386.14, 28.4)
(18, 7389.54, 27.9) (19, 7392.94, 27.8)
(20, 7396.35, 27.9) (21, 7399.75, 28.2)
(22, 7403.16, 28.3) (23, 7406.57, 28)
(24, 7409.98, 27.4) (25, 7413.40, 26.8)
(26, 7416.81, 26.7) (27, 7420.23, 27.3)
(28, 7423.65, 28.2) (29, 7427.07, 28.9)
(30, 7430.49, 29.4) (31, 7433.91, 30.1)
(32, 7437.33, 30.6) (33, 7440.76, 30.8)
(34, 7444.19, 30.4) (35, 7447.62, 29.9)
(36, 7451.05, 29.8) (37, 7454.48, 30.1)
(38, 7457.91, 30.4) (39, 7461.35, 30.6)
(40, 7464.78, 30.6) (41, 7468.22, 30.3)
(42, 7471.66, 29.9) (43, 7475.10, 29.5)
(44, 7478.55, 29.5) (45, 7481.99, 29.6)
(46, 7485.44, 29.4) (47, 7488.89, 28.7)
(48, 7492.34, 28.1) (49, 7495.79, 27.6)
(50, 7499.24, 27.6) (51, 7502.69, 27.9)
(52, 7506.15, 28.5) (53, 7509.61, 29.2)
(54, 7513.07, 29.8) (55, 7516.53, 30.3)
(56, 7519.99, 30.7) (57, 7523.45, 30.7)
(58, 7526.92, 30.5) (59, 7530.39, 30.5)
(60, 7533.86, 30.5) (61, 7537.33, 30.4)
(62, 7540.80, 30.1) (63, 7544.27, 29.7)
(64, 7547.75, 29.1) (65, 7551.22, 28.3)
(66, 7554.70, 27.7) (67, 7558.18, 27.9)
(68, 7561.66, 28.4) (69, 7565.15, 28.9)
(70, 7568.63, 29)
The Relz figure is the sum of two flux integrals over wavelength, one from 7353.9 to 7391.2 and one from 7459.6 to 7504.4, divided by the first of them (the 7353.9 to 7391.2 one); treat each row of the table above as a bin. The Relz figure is 2.2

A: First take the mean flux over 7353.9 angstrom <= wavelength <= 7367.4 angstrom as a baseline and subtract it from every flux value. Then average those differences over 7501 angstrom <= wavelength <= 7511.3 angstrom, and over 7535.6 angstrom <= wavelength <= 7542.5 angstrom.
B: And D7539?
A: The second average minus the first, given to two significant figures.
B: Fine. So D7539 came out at 1.7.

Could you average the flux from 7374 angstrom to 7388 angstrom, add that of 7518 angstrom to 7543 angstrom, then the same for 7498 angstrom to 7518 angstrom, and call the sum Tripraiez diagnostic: 88.4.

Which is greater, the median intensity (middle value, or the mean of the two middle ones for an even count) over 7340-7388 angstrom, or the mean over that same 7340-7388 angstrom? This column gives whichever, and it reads 29.0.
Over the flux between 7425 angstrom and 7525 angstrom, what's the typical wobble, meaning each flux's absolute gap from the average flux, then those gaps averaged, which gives 0.77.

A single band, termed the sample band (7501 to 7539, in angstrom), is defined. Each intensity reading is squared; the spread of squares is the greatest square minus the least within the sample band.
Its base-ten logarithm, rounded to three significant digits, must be 2.22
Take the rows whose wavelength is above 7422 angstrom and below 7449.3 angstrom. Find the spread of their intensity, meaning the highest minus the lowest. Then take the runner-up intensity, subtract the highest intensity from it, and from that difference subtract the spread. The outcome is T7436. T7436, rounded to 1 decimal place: -2.8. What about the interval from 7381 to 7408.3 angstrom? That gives -1.8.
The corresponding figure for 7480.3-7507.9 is -2.2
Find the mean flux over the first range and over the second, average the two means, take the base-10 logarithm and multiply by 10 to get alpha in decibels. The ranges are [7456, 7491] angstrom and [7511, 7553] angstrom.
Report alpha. 14.8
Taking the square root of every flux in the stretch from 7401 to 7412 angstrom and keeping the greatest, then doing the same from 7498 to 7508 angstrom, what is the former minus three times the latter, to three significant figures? -10.7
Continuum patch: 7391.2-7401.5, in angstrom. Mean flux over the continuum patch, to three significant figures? 28.0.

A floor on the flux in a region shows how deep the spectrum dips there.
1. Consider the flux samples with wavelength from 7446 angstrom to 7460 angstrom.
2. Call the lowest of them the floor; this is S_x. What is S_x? 29.8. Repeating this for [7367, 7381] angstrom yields 29.3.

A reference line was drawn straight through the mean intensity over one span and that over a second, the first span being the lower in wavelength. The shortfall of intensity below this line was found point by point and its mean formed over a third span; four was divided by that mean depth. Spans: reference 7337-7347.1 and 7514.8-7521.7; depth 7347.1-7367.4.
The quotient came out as -11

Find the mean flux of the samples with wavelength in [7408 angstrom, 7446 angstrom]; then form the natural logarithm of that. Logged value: 3.36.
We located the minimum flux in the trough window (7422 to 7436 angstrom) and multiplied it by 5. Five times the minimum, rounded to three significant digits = 141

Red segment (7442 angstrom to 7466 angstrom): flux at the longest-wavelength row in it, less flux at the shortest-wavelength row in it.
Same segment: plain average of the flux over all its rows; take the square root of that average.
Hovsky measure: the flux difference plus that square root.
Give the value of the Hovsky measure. 5.70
